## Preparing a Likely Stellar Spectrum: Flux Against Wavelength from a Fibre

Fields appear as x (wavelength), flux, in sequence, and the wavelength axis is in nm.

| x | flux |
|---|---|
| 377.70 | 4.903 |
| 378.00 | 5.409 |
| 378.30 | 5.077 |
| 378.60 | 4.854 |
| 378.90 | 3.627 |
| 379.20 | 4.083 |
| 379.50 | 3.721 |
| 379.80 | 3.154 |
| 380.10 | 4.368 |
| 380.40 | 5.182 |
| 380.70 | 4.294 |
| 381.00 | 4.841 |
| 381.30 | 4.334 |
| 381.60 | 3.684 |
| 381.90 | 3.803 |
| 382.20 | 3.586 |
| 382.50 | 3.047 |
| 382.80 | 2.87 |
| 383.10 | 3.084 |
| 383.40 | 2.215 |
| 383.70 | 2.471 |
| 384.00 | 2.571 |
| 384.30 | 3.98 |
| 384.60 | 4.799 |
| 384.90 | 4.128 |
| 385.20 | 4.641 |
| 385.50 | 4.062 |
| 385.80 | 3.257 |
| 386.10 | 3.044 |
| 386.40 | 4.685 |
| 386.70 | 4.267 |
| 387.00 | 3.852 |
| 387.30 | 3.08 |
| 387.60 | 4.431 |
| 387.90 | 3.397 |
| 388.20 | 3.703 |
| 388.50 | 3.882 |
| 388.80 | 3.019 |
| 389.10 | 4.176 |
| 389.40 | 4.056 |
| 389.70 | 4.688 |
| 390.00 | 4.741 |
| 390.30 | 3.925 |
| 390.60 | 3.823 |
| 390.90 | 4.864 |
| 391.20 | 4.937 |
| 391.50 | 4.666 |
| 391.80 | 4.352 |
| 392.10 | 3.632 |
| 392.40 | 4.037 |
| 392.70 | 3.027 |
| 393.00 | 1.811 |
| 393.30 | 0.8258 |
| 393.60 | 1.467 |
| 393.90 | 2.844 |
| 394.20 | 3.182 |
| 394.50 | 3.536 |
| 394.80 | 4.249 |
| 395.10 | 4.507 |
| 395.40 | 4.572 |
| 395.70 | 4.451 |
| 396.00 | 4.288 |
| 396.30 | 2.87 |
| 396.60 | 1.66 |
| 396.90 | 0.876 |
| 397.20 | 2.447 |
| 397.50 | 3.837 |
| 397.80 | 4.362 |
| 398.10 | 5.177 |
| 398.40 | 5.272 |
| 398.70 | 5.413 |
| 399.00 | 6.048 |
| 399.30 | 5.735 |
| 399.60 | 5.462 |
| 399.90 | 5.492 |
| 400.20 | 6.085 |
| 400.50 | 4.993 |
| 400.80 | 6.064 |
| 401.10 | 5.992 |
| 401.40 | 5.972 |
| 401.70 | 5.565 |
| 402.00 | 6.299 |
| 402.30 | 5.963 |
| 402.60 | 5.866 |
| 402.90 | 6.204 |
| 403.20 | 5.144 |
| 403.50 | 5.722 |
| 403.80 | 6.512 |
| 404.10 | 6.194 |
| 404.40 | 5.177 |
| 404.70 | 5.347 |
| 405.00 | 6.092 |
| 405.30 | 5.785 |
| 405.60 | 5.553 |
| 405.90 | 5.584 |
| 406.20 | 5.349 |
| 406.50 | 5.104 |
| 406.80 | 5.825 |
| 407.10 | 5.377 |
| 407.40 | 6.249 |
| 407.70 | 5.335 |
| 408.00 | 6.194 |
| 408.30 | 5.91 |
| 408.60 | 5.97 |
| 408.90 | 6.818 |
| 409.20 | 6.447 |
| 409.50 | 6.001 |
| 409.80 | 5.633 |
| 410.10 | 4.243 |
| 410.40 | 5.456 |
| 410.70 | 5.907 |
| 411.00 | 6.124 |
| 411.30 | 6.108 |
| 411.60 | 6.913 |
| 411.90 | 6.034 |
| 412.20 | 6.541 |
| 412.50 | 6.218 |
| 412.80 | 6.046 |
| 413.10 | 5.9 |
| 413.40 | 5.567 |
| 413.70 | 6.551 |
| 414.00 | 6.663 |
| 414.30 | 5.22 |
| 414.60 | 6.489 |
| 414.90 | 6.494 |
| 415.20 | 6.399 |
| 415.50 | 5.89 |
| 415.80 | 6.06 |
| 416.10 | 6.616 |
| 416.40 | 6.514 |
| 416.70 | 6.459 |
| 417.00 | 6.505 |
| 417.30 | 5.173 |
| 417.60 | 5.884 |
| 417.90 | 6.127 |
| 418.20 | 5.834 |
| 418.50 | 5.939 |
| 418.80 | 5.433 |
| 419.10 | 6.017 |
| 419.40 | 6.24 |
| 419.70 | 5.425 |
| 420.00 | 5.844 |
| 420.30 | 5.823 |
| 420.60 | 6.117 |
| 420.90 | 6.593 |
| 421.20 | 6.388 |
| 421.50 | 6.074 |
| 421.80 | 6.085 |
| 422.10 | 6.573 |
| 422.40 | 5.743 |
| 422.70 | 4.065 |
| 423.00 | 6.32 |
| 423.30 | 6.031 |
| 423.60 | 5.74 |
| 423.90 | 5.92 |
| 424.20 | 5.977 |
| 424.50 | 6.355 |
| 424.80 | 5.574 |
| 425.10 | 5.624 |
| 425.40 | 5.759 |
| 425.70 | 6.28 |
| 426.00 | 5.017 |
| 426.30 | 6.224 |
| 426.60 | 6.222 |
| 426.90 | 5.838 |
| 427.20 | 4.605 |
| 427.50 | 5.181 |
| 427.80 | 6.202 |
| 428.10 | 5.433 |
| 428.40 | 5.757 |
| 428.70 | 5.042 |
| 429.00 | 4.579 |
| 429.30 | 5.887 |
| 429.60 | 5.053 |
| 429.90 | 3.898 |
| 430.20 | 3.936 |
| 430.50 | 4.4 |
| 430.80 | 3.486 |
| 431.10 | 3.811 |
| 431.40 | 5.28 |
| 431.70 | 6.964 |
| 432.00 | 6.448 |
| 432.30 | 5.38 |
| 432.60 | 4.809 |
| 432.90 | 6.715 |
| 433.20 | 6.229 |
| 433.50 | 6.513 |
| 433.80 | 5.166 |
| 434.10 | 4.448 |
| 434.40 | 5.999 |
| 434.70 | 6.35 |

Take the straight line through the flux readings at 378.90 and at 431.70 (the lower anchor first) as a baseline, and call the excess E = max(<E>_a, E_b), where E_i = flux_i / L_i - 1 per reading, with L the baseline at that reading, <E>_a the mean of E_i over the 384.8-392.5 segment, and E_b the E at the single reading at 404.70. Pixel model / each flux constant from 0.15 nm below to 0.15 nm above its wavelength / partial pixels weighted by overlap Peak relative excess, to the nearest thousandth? 0.017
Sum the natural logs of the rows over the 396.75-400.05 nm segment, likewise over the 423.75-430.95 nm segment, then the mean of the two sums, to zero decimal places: 28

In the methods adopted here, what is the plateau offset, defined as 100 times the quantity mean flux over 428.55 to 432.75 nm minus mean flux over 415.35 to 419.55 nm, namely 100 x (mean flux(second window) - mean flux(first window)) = -112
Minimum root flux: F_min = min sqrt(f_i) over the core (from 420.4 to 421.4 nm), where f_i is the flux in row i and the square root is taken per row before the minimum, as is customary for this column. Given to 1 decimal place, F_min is 2.5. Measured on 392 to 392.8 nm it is 1.7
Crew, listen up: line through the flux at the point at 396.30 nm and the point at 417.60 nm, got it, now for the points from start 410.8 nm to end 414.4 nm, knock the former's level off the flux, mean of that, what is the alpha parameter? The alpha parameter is 1.0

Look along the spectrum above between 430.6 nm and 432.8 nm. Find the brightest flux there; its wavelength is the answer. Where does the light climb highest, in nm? 431.70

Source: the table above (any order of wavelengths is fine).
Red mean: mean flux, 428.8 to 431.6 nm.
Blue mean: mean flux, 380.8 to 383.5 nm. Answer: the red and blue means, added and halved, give 4.0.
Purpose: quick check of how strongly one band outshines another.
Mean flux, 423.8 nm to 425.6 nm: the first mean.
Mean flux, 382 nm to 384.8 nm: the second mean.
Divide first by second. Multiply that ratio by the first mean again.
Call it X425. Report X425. 10.8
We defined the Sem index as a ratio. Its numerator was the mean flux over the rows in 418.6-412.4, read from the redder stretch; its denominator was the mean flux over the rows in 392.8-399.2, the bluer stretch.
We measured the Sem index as 1.74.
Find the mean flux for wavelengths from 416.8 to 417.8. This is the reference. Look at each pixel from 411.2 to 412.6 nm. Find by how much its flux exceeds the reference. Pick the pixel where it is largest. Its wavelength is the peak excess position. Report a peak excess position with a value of 411.60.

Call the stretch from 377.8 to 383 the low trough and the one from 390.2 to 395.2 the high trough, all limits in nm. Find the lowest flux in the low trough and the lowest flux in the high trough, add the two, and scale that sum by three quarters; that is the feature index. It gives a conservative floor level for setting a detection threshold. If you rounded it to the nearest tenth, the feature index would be 2.8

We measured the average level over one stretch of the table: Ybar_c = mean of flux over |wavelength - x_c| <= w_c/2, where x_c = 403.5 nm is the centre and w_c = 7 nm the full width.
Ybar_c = 5.8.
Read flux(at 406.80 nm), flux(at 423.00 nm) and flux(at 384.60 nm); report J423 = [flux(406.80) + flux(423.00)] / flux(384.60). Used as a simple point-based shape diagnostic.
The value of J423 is 2.5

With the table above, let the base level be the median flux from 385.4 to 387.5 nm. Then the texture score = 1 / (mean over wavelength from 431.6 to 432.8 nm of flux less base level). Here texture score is 0.49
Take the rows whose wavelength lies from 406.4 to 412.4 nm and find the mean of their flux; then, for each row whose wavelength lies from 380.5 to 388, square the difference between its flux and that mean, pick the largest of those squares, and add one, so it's 15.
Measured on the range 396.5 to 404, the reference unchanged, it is 26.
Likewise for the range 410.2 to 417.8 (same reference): 2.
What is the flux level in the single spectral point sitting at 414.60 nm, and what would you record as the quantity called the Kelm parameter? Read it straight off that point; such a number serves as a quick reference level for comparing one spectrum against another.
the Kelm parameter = 6.489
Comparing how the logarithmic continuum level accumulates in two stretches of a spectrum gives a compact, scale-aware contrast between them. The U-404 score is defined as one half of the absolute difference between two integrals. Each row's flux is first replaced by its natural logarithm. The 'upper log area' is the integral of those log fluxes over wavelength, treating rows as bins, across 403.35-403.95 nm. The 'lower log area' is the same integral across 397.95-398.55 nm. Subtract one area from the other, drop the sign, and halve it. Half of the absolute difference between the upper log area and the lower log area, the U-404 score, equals 0.047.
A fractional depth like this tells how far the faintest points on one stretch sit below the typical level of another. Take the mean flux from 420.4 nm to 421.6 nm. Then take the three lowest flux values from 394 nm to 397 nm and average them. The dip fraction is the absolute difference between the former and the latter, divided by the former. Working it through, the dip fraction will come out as 0.71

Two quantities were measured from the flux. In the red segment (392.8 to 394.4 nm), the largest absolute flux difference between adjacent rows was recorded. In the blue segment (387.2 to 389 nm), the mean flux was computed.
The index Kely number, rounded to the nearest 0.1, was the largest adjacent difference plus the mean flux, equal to 5.0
